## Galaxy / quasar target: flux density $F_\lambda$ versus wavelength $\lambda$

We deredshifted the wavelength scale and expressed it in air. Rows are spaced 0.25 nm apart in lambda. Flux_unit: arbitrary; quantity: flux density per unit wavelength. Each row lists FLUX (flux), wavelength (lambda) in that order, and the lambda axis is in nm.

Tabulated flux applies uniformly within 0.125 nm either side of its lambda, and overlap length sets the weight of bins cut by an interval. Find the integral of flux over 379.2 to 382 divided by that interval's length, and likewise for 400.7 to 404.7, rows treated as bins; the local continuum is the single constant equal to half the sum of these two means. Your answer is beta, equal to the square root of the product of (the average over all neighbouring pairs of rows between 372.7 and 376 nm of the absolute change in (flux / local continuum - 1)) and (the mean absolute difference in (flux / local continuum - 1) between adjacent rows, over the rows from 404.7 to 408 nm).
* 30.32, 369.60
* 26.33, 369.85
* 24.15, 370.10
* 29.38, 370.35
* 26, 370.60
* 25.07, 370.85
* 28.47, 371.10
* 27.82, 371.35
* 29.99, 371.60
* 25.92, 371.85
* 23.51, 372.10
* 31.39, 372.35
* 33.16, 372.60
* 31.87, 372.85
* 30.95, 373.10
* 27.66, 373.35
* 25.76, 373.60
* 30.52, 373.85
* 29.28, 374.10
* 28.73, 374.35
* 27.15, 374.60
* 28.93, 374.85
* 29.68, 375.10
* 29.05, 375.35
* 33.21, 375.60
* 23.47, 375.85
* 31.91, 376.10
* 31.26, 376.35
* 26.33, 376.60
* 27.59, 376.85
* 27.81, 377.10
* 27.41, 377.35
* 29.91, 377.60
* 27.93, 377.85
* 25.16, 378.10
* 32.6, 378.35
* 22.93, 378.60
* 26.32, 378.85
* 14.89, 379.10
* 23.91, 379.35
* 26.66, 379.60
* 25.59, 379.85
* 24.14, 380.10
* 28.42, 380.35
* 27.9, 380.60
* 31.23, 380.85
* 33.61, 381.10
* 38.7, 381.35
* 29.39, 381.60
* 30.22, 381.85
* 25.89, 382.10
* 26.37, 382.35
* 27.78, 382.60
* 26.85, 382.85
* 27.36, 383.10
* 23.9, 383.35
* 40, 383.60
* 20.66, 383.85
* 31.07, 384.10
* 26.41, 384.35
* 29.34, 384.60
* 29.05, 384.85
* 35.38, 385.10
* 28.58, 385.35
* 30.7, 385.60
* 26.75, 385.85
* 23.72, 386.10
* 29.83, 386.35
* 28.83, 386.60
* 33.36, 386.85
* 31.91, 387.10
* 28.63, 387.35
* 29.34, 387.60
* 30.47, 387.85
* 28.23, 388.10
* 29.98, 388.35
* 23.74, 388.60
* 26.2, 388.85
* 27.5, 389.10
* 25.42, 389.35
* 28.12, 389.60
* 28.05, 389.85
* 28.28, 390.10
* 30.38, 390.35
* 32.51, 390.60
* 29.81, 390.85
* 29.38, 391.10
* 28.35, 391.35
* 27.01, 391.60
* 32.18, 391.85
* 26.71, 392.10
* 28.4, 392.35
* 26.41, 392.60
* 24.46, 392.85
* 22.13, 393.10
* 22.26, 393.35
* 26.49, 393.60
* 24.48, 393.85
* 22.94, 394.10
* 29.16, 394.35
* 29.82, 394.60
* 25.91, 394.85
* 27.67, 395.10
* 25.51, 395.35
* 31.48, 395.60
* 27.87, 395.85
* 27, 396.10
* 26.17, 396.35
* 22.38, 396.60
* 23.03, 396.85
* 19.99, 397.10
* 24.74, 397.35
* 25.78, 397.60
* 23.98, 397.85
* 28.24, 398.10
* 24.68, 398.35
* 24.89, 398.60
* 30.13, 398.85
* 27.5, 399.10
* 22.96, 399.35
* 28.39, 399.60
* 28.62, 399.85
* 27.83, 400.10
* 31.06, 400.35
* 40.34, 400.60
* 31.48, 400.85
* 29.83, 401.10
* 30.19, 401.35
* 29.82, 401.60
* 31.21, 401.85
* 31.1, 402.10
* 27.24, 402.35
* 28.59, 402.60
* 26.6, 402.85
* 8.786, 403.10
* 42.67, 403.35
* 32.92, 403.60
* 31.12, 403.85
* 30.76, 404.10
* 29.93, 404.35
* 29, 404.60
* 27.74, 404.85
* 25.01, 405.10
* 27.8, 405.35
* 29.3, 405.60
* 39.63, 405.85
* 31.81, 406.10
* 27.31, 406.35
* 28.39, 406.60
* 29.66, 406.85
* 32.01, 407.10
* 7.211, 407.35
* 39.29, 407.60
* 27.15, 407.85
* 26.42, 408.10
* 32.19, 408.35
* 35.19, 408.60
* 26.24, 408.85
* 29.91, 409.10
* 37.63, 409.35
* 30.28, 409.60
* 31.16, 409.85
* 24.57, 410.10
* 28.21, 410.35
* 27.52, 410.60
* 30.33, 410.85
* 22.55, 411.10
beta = 0.162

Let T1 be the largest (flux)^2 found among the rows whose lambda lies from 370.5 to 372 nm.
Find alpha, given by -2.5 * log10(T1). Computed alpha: -7.38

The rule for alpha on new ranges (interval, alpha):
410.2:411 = -7.41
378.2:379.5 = -7.57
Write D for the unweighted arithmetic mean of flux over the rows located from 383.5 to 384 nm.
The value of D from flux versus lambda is 30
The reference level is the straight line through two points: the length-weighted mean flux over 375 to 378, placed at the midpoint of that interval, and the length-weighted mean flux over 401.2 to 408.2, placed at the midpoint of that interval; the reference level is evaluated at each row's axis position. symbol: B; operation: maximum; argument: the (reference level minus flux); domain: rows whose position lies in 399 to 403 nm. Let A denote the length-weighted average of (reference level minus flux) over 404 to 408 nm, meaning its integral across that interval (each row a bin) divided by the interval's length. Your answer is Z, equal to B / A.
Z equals 115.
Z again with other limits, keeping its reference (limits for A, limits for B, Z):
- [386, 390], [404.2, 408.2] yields 48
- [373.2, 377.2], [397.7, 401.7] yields 68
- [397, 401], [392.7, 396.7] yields 5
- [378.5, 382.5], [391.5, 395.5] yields 5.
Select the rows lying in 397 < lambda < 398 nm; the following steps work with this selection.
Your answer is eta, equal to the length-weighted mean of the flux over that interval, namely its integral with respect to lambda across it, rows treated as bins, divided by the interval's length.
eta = 24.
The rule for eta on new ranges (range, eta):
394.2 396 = 28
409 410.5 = 30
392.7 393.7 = 24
